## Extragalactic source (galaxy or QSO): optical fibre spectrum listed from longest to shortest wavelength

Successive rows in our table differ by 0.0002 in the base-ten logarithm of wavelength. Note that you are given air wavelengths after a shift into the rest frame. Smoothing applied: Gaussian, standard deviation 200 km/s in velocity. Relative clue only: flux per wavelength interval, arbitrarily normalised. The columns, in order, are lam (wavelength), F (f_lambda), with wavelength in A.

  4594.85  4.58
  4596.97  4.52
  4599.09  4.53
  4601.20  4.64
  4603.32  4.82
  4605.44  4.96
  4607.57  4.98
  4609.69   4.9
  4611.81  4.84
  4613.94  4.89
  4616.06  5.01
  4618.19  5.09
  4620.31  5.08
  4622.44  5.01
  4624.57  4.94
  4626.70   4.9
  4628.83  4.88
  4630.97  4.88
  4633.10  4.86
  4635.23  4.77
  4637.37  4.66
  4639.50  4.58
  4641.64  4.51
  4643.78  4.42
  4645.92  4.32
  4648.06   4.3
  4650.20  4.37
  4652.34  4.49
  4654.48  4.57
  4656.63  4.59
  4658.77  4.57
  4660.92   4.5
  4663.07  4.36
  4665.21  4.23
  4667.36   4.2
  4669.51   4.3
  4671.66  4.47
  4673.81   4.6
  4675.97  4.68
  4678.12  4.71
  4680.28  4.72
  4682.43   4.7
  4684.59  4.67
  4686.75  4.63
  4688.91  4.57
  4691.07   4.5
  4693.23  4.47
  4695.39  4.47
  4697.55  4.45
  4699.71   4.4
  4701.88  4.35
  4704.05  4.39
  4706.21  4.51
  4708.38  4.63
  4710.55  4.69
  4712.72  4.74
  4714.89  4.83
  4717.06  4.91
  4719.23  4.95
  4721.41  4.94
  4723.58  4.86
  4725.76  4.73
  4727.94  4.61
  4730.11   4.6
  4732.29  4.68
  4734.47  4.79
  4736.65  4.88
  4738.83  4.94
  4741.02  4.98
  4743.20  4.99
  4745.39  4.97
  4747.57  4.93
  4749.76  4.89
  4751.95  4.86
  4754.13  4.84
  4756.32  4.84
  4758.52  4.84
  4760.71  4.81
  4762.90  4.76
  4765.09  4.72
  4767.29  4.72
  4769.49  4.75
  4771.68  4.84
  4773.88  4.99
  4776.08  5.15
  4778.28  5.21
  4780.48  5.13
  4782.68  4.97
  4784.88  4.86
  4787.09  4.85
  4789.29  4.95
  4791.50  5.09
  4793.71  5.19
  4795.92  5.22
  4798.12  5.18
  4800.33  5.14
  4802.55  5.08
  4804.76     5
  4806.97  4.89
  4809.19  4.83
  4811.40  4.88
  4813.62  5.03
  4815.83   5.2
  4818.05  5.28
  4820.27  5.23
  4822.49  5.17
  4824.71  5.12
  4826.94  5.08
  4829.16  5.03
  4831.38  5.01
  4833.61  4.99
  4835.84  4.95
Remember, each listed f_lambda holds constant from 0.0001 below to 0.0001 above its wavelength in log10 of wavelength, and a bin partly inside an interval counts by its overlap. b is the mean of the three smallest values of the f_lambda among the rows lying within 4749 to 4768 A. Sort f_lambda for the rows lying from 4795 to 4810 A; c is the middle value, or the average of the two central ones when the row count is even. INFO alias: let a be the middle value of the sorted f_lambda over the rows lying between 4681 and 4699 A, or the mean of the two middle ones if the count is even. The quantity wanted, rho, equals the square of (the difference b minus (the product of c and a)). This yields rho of 335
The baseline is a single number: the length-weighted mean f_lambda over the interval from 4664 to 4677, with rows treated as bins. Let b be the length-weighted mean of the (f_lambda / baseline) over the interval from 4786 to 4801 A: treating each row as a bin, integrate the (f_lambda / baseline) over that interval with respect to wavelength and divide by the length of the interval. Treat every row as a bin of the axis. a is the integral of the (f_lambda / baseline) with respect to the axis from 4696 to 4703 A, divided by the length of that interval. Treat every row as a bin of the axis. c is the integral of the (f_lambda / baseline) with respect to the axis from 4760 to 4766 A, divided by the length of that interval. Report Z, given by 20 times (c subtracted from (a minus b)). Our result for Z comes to -24.7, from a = 1.00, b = 1.15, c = 1.08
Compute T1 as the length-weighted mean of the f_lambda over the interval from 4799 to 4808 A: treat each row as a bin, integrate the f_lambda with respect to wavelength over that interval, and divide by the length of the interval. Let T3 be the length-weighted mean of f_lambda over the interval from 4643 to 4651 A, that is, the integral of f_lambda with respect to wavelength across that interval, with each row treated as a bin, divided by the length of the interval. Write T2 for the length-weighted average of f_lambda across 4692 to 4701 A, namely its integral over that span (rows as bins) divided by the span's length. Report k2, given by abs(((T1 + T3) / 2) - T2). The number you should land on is 0.2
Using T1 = 5.03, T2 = 4.45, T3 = 4.3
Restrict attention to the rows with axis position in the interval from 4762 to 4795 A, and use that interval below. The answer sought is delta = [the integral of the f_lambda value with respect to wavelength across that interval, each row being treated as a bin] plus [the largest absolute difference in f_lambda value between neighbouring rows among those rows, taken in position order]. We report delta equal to 163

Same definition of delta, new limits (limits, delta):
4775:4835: 304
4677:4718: 189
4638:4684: 207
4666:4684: 82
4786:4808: 111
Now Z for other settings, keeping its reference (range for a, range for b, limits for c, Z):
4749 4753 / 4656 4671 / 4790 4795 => -21.0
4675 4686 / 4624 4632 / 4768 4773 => -22.7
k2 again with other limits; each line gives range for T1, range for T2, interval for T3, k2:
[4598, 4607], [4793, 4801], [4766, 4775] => 0.4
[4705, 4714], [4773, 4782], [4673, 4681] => 0.5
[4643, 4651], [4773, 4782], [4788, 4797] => 0.4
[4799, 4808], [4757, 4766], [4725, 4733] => 0.1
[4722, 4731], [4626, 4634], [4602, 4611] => 0.1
